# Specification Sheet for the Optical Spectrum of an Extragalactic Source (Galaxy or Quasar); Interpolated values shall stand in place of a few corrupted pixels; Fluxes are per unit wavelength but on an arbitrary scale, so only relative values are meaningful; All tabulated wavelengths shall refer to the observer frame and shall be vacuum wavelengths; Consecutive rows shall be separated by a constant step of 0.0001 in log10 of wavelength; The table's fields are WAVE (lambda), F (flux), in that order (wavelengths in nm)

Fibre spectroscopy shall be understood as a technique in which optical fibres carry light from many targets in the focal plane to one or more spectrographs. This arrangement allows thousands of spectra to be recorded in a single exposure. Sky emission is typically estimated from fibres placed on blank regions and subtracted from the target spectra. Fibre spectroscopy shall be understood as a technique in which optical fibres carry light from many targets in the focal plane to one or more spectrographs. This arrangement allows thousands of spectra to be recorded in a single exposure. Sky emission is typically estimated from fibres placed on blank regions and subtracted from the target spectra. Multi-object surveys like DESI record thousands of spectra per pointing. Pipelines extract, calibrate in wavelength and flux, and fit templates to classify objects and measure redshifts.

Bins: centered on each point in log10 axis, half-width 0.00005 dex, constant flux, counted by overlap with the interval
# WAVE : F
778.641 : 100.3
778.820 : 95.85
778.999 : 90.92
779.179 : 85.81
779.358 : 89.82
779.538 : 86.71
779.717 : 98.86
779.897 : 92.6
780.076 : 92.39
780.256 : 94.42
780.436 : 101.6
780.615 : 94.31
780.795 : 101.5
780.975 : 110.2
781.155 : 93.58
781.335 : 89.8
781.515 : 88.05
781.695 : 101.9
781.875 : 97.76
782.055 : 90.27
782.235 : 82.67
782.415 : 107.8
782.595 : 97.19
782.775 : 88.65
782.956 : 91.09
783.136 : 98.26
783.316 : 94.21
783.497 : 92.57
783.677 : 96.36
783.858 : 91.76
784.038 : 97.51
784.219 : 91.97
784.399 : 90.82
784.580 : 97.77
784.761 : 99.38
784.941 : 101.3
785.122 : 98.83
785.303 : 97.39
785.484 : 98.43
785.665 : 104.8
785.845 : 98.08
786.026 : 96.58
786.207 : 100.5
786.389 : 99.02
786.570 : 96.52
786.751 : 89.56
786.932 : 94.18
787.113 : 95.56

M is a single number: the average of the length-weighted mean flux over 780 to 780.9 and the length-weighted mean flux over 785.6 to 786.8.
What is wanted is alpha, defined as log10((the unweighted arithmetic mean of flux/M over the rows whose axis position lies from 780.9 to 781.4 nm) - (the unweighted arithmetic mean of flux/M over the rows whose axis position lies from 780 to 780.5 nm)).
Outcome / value -1.75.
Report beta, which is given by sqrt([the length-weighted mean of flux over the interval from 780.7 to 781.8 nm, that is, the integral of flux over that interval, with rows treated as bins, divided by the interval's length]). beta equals 9.87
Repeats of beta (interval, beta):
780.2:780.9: 9.92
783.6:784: 9.72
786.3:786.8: 9.77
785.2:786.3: 9.96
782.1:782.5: 9.72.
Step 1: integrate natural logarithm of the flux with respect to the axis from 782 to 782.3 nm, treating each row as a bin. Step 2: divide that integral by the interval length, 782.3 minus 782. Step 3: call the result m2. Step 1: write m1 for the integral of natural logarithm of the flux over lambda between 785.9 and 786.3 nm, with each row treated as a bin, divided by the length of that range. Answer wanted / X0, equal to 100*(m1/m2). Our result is 102.7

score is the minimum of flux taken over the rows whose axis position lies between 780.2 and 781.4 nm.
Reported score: 89.8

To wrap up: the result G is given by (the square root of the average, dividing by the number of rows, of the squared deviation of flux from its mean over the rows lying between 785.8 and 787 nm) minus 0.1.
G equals 3.2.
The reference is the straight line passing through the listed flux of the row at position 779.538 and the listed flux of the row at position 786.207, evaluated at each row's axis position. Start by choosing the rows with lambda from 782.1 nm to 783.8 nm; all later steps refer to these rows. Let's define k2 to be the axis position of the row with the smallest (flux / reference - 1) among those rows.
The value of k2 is 782.235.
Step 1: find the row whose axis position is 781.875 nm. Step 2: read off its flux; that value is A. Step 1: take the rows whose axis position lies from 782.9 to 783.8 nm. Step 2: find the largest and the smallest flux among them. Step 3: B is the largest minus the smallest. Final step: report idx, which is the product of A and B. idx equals 701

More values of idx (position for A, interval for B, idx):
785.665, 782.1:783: 2634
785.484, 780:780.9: 907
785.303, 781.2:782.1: 1349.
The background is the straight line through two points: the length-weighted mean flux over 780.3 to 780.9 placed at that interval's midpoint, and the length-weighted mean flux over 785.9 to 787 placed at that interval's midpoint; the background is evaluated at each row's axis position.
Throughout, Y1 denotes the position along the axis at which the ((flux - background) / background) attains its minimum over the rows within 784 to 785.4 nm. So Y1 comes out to 784.399 nm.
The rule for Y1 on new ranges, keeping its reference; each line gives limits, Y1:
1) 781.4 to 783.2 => 782.235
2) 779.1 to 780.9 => 779.179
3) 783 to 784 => 783.858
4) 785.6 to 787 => 786.751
